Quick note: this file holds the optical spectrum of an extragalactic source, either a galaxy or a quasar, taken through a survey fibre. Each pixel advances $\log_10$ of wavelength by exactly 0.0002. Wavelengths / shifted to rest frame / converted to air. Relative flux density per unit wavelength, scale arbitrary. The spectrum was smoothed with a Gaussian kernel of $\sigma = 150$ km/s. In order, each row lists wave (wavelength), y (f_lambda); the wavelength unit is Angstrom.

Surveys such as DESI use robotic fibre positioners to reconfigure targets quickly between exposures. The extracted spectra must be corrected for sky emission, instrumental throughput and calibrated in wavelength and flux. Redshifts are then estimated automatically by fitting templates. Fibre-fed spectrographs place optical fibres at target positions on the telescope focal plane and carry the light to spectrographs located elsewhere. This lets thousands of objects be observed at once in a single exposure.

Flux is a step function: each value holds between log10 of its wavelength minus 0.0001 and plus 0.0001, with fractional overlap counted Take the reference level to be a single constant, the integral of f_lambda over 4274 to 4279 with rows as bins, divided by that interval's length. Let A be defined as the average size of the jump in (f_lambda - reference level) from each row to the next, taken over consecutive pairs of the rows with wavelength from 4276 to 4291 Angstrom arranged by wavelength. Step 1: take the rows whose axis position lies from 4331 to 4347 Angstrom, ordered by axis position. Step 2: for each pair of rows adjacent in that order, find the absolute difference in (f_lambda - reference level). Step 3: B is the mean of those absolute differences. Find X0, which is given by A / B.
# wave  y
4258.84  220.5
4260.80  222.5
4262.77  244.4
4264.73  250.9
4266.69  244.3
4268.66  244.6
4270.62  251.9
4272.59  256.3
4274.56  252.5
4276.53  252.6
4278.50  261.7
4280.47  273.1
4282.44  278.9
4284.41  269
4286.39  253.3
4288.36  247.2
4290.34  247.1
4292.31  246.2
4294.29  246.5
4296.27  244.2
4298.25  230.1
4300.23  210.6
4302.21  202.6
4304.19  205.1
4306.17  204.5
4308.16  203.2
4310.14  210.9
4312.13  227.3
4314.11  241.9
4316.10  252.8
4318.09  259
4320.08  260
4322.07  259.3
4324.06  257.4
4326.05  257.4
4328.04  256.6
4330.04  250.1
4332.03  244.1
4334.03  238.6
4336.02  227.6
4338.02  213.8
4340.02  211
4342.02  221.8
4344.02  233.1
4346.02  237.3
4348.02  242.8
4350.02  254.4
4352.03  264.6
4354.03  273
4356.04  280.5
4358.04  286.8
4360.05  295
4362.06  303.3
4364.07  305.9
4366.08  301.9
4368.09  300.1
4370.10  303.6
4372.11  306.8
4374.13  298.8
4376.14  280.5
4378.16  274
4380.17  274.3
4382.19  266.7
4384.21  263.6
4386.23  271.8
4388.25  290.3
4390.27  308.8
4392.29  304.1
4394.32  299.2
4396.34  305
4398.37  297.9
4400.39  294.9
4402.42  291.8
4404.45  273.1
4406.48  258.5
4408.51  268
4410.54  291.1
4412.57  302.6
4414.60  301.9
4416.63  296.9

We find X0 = 0.98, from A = 8.3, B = 8.5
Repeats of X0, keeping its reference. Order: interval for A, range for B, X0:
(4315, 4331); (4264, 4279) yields 0.54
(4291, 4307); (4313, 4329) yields 2.20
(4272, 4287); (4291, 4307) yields 1.18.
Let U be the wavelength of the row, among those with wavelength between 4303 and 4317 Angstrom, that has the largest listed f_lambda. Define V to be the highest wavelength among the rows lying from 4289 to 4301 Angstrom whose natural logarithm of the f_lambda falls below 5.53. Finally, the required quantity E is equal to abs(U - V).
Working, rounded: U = 4316.10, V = 4300.23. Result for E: 15.9 Angstrom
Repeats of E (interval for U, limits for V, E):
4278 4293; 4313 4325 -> 31.7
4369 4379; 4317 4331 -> 42.1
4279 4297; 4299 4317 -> 31.7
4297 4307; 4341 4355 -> 49.8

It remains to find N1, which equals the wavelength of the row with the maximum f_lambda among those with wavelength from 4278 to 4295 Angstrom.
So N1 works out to 4282.44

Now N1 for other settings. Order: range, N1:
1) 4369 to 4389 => 4372.11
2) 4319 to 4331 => 4320.08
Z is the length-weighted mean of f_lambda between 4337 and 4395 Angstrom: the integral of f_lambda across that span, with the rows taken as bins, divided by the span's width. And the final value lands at 275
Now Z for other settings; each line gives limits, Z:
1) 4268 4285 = 260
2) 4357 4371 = 300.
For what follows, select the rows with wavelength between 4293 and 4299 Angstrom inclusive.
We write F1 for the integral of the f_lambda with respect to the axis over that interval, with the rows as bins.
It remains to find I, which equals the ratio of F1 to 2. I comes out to 722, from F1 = 1444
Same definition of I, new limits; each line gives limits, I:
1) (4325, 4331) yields 764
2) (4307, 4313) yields 639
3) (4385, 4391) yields 866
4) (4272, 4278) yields 762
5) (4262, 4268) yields 740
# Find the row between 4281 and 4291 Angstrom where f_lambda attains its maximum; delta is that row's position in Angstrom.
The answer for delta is 4282.44 Angstrom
